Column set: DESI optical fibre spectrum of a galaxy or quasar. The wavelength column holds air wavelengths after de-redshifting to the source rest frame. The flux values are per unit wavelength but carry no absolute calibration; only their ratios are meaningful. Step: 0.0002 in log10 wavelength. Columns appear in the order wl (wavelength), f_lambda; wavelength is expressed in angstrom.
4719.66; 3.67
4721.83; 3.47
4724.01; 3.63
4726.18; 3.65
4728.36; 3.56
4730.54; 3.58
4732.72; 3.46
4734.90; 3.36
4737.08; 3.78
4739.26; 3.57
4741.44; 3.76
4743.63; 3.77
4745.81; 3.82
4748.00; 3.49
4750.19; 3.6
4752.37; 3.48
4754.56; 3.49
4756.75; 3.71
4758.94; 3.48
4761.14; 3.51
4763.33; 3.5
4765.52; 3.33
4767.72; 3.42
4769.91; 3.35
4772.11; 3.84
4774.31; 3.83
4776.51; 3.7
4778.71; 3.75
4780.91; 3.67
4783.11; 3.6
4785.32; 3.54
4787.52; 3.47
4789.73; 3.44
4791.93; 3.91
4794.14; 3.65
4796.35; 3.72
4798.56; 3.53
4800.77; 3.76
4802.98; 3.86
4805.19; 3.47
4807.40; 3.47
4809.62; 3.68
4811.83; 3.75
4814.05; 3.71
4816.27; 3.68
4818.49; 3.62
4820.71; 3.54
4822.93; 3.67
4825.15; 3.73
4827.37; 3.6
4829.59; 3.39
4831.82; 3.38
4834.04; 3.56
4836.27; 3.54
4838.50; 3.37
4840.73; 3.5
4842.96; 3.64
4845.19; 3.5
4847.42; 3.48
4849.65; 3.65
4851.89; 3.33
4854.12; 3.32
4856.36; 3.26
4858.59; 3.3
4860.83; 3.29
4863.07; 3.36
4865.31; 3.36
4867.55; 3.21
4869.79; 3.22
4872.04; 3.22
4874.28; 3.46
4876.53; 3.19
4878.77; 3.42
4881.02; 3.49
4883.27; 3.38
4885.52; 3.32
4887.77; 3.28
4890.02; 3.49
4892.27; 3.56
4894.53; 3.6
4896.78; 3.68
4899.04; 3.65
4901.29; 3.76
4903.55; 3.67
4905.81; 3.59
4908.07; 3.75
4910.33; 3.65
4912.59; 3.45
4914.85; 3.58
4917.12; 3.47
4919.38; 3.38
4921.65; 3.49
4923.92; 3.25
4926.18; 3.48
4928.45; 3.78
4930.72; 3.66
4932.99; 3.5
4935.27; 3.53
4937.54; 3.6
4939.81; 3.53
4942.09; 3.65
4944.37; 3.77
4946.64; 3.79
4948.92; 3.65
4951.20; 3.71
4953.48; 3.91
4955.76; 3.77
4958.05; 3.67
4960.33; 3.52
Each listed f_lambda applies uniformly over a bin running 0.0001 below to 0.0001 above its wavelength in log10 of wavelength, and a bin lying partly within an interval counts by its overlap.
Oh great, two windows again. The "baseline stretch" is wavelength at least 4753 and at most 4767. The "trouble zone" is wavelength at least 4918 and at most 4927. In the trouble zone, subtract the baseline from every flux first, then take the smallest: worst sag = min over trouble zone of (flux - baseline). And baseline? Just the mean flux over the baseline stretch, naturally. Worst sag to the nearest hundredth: -0.25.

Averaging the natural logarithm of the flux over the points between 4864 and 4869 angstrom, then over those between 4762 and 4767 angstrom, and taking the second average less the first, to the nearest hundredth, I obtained 0.04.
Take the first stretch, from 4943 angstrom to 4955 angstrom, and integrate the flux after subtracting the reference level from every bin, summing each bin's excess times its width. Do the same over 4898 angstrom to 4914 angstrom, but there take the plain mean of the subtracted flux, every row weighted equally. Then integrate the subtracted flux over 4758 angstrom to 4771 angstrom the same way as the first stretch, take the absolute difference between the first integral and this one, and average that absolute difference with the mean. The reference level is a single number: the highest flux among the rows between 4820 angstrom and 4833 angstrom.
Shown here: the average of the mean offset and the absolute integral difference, 2.1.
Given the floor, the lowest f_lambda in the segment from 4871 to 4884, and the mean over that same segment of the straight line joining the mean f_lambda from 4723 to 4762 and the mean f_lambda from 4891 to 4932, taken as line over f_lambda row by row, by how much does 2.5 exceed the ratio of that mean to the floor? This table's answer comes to 2.17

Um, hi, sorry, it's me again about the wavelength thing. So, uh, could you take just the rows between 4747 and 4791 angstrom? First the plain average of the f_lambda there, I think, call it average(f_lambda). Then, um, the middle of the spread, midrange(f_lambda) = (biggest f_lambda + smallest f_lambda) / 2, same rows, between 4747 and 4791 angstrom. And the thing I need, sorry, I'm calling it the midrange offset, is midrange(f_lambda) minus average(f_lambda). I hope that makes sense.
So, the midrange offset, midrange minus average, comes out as 0.02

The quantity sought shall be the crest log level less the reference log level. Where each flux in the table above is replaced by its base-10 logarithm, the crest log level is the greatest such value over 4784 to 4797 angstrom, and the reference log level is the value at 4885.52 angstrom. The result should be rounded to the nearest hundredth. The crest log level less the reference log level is 0.07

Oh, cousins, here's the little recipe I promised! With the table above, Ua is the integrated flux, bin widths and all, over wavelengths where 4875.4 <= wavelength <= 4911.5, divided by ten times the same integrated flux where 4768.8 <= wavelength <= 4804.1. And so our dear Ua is 0.099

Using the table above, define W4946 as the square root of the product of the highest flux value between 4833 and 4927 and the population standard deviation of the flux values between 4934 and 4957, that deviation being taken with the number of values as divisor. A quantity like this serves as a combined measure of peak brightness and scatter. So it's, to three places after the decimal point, 0.660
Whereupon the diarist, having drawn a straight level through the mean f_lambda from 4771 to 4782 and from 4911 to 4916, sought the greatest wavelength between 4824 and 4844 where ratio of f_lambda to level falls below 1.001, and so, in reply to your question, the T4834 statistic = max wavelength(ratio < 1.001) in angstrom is 4842.96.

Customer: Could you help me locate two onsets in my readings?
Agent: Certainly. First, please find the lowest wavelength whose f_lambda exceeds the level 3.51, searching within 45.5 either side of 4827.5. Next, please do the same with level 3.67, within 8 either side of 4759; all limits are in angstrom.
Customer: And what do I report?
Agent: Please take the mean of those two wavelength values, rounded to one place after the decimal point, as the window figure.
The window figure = 4769.9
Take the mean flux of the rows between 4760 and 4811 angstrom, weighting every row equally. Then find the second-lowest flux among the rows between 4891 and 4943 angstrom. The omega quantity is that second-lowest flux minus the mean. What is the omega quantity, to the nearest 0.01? -0.23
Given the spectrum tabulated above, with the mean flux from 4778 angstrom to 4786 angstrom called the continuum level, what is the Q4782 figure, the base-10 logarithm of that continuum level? 0.561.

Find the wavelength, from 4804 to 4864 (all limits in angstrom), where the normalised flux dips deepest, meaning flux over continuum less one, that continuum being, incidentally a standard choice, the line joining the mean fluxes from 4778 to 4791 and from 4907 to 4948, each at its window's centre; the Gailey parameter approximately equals 4856.36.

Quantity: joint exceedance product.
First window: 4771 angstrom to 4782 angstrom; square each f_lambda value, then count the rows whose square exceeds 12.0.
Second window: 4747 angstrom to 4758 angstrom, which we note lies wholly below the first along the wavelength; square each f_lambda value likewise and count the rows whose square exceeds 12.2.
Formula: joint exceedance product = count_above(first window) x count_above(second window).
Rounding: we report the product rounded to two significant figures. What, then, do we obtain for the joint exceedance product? 10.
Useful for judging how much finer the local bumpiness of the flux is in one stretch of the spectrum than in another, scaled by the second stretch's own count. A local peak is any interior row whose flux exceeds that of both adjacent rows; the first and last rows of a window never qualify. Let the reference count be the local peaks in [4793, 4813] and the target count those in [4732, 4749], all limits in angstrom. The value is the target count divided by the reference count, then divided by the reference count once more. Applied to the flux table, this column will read 0.50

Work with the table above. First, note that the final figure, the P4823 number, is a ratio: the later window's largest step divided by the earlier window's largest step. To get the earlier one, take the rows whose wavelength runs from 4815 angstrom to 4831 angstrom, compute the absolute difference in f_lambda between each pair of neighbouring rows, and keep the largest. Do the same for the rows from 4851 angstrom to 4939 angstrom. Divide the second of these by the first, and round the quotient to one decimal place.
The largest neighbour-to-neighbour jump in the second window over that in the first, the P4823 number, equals 1.4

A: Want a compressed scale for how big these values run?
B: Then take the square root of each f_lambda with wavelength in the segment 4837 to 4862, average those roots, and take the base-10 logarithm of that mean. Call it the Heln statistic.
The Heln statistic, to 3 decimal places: 0.267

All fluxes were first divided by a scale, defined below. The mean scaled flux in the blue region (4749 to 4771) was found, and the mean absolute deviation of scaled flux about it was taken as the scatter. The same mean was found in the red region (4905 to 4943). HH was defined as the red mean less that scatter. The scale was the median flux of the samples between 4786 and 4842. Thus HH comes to 0.965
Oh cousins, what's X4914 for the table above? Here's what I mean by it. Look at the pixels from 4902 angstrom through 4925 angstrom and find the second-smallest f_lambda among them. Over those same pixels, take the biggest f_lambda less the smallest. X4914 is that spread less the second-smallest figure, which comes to -2.88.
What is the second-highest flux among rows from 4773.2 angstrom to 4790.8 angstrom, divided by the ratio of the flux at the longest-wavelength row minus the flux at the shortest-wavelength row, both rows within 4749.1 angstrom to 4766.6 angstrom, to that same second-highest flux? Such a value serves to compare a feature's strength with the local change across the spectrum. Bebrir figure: -52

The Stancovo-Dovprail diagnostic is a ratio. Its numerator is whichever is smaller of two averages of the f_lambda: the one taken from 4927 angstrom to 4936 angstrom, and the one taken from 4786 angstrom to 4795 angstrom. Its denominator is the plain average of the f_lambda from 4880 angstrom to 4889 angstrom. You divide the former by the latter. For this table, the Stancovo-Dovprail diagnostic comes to 1.07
